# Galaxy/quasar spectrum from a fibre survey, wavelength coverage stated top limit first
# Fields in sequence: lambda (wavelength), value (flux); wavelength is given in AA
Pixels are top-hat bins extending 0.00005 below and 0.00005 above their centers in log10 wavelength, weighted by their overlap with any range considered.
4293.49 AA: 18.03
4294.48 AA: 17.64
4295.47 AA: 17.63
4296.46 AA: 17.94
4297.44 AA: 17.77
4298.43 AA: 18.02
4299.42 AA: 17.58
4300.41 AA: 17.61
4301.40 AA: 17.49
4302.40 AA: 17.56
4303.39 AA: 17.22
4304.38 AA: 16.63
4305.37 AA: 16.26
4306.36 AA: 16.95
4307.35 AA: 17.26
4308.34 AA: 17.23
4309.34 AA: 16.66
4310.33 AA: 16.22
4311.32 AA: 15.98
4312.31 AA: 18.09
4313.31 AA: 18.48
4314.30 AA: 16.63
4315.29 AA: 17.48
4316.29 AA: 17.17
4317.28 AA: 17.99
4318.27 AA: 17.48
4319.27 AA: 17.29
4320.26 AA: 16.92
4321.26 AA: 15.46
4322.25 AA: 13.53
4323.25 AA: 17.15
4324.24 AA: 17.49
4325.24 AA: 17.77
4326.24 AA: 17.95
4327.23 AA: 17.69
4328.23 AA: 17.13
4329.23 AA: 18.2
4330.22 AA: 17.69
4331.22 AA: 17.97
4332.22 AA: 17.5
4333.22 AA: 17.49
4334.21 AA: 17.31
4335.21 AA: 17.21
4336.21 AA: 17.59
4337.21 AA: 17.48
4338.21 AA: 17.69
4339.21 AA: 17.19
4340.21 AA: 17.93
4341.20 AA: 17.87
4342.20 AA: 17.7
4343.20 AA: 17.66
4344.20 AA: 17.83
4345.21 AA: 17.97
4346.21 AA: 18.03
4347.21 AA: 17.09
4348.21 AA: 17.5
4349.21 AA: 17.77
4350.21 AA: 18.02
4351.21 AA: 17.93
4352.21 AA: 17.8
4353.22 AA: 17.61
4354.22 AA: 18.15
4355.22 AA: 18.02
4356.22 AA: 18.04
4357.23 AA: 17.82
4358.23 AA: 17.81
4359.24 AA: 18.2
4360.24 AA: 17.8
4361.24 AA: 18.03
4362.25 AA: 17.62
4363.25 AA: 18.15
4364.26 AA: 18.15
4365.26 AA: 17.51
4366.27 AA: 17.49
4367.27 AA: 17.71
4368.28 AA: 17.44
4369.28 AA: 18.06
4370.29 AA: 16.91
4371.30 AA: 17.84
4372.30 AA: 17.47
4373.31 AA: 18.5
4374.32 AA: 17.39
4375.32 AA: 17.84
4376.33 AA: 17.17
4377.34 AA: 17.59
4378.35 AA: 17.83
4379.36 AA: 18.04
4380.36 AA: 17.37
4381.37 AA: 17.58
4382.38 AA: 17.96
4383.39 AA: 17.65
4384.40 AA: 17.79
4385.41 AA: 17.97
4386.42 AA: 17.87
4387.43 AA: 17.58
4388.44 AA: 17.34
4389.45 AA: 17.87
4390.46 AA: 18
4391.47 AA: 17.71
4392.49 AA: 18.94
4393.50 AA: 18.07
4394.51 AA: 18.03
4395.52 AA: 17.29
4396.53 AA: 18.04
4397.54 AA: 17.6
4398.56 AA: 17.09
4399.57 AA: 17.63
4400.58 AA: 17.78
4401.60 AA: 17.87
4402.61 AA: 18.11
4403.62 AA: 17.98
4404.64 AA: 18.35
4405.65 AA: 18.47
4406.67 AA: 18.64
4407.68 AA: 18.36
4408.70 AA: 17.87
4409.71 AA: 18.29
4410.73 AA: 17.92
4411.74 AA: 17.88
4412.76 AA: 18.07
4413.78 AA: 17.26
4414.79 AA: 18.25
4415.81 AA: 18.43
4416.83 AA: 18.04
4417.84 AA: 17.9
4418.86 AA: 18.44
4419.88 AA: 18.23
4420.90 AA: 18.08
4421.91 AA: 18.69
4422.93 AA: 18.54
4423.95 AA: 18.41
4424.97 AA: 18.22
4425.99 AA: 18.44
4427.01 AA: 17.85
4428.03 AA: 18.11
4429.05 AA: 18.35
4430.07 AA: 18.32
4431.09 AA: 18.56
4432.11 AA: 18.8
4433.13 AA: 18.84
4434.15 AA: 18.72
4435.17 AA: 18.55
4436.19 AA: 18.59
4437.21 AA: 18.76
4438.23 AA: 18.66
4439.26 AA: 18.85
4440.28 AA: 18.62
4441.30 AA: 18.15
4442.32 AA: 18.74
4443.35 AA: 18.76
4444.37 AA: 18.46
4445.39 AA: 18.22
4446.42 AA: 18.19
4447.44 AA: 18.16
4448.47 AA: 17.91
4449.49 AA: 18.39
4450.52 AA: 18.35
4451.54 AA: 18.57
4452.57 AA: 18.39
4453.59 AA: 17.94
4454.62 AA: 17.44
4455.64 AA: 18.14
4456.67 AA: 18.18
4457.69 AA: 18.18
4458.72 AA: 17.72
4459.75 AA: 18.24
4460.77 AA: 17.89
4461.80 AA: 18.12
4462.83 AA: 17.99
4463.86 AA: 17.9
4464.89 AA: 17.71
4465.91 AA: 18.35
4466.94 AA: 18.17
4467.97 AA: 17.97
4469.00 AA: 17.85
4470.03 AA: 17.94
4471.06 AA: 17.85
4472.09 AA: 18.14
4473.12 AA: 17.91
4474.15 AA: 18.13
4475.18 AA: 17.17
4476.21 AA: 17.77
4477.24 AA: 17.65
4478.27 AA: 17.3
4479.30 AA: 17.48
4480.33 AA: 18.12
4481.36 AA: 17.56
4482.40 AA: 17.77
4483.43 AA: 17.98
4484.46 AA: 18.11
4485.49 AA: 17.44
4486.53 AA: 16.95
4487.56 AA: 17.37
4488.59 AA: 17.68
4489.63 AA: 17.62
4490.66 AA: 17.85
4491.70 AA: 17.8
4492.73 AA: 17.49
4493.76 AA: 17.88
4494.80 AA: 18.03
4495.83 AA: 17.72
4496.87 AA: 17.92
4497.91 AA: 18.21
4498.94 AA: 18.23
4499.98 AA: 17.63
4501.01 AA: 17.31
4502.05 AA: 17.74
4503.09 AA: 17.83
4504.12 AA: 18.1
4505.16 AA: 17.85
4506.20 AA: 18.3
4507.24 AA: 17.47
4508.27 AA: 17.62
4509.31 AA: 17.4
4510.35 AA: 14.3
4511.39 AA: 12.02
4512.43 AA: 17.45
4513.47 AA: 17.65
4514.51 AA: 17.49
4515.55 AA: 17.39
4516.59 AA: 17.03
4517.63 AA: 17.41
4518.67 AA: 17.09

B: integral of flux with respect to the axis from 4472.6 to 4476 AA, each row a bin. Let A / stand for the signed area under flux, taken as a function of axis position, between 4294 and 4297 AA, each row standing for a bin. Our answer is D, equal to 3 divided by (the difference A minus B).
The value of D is -0.4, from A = 53.3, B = 60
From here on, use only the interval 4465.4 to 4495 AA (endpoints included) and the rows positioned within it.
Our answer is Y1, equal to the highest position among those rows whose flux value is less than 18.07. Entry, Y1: 4494.80 AA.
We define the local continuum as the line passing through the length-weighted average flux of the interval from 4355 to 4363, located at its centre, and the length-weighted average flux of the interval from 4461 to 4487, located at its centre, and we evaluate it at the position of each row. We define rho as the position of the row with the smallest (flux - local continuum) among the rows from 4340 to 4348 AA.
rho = 4347.21 AA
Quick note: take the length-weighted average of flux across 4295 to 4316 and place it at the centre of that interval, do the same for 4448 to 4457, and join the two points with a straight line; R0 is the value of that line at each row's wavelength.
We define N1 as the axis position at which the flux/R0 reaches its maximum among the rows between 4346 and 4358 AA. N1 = 4354.22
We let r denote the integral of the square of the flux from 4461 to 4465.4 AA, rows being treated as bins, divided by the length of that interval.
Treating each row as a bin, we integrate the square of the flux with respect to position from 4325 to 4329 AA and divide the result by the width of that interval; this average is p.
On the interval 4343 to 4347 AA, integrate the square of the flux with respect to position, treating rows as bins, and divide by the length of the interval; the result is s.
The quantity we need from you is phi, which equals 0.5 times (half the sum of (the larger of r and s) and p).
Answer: 158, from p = 312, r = 321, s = 317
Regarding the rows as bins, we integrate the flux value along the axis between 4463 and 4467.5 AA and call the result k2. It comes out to 81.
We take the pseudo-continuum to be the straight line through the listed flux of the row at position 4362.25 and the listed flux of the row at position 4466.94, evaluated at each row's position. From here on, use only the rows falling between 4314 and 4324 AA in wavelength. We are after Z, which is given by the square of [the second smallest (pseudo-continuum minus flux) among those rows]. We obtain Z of 0.01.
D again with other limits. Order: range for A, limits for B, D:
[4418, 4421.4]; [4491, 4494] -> 0.3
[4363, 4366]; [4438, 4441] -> -1.2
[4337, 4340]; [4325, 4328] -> -3.9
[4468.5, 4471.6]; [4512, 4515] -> 1.1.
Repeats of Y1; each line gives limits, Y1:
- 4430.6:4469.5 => 4469.00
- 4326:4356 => 4355.22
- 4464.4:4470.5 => 4470.03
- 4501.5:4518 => 4517.63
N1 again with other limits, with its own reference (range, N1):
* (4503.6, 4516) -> 4506.20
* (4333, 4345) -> 4340.21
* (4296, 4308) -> 4298.43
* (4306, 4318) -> 4313.31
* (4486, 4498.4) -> 4497.91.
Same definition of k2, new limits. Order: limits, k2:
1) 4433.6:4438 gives 82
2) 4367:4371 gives 70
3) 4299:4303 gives 70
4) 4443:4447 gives 74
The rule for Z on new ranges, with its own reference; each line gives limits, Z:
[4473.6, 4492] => 0.01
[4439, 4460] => 0.51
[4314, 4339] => 0.37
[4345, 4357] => 0.24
